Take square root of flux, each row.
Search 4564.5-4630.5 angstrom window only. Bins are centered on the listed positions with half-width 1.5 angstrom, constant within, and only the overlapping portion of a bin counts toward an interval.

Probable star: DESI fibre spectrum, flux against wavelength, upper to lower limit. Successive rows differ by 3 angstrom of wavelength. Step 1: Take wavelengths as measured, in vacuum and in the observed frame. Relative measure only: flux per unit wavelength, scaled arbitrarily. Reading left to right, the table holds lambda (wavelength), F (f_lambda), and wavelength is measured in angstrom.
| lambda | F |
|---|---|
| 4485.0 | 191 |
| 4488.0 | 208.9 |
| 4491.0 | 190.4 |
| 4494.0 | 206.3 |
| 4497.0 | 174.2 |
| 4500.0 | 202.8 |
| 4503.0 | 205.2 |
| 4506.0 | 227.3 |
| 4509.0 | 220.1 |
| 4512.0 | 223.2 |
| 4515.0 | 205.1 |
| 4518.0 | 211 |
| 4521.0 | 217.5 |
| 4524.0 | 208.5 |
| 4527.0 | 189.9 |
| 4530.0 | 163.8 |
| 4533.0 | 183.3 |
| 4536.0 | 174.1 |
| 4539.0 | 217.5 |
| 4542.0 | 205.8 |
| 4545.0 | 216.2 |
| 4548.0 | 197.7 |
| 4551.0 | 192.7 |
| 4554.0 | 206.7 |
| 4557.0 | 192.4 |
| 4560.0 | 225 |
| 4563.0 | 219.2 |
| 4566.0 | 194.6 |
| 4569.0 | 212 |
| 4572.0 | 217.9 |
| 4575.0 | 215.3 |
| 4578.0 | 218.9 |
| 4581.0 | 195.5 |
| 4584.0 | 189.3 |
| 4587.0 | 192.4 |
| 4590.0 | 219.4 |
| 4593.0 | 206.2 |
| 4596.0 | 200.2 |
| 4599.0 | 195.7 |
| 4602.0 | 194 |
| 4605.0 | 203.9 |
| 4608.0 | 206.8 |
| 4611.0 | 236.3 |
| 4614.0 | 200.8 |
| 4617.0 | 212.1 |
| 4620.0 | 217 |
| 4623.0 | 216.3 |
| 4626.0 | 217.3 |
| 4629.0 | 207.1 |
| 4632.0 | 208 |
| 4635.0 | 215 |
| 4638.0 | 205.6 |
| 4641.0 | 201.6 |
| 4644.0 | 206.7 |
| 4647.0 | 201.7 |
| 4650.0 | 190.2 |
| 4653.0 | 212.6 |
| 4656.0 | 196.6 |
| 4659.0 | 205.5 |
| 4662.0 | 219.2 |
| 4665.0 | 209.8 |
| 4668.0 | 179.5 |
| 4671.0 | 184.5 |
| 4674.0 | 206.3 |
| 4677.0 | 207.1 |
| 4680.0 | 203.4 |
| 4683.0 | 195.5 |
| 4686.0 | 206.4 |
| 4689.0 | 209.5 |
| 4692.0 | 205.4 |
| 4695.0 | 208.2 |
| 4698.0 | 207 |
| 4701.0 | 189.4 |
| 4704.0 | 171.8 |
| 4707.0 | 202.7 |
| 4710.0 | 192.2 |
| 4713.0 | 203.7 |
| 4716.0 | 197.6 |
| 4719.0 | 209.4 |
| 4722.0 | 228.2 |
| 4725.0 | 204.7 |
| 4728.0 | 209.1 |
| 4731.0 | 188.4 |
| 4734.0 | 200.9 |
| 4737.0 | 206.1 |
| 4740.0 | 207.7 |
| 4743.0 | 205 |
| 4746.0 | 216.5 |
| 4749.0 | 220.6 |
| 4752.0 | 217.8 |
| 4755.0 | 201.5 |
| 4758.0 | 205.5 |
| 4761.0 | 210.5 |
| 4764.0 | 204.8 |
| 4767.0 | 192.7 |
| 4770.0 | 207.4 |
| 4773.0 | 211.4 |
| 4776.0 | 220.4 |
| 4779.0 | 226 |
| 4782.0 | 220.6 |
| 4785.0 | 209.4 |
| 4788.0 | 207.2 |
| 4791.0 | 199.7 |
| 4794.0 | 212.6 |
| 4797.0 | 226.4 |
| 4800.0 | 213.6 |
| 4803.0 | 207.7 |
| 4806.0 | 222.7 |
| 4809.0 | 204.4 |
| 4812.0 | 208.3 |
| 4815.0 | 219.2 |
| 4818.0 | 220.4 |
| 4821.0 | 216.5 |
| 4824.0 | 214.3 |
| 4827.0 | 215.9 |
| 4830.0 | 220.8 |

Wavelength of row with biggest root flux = 4611.0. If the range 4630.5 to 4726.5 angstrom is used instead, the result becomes 4722.0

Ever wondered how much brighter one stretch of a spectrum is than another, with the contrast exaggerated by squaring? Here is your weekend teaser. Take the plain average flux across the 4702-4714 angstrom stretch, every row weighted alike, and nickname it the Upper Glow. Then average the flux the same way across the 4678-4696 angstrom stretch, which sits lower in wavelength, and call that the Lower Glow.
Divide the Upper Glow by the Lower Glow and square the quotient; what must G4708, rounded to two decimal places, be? 0.88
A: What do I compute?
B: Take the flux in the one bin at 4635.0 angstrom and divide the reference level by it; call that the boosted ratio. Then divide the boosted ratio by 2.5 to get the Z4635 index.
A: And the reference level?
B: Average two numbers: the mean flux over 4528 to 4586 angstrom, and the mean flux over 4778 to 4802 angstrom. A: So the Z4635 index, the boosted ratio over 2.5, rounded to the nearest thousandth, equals 0.387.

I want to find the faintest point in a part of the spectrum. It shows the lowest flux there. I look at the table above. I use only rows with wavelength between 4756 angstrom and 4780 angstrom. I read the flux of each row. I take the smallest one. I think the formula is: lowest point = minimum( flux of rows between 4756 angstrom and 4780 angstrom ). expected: 192.7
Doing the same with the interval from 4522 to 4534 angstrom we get 163.8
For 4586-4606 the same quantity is 192.4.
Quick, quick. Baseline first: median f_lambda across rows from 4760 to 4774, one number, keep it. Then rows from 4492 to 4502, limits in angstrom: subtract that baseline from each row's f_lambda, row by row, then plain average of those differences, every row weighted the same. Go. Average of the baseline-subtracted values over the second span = -13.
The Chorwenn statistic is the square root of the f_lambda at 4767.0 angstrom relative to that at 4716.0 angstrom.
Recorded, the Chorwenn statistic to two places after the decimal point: 0.99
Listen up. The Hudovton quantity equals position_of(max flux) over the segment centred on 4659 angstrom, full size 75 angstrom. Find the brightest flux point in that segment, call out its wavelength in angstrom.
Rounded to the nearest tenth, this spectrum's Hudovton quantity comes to 4662.0 angstrom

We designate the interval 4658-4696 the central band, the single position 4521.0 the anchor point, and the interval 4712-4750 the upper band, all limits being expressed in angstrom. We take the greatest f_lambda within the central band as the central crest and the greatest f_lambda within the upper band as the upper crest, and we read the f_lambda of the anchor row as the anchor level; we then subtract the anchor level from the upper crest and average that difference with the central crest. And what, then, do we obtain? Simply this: 115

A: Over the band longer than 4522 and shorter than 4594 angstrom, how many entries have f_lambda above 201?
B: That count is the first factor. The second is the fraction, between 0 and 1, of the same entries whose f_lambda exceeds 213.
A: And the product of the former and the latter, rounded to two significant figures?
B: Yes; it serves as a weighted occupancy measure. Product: 4.3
